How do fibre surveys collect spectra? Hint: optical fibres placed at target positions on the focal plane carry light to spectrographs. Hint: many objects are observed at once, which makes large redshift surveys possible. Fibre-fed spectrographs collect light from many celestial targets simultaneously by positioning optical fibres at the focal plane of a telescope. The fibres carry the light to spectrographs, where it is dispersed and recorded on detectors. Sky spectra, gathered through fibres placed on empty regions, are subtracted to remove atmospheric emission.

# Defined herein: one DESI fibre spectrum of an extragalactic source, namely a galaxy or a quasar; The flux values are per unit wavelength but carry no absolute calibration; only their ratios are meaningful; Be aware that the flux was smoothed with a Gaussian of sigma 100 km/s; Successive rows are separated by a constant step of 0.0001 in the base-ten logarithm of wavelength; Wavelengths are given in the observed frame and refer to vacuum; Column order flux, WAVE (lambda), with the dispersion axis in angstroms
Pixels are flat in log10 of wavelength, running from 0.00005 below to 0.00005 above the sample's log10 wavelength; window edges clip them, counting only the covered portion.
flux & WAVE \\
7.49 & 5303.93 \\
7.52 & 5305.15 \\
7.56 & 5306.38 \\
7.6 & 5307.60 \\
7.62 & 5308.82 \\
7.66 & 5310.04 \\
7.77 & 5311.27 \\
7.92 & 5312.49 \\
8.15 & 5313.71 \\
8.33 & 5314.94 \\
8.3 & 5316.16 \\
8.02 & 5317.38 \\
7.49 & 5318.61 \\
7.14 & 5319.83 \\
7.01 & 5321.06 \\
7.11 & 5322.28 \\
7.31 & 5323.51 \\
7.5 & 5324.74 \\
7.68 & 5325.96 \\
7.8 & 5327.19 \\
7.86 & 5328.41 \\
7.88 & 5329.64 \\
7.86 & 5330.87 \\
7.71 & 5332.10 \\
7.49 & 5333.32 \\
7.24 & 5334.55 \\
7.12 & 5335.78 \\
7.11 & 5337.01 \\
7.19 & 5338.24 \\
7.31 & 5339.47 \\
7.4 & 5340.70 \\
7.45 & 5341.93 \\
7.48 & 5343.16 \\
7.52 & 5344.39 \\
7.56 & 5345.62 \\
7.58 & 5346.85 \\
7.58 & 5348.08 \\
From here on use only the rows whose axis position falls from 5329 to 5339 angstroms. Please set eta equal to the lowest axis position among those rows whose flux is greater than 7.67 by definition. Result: 5329.64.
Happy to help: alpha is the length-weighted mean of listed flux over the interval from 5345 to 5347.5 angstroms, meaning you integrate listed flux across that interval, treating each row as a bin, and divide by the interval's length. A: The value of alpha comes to 7.58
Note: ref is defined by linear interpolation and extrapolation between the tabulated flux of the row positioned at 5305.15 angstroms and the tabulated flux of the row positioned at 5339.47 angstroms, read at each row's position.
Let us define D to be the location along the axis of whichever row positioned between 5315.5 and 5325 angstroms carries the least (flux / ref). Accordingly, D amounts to 5321.06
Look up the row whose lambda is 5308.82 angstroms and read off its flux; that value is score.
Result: 7.62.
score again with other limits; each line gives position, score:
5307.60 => 7.6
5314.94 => 8.33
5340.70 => 7.4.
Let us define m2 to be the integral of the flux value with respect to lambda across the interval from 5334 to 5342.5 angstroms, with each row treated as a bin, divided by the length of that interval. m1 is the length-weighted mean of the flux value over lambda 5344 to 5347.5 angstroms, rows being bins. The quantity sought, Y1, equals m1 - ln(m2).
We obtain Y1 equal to 5.58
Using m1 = 7.6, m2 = 7.25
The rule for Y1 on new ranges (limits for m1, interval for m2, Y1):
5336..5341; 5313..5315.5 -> 5.12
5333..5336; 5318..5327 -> 5.28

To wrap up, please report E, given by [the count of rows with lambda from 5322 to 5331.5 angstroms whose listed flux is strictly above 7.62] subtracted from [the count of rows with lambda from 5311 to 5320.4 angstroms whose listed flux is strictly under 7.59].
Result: -3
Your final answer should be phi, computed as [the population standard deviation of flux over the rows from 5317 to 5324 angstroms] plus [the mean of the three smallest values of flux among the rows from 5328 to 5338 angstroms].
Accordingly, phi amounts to 7.50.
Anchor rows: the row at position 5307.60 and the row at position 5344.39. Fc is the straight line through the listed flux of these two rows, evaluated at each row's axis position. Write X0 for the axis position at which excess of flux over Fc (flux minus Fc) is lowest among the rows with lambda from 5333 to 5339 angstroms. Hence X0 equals 5337.01 angstroms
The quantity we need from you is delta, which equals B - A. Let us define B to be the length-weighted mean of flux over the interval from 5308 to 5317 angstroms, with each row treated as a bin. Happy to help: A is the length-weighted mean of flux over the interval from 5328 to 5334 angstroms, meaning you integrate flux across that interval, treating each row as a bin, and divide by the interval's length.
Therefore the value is 0.21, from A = 7.75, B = 7.96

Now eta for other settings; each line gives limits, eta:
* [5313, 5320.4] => 5313.71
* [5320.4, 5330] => 5325.96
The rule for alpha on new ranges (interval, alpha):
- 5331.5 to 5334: 7.61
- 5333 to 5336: 7.28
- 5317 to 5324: 7.32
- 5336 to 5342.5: 7.28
